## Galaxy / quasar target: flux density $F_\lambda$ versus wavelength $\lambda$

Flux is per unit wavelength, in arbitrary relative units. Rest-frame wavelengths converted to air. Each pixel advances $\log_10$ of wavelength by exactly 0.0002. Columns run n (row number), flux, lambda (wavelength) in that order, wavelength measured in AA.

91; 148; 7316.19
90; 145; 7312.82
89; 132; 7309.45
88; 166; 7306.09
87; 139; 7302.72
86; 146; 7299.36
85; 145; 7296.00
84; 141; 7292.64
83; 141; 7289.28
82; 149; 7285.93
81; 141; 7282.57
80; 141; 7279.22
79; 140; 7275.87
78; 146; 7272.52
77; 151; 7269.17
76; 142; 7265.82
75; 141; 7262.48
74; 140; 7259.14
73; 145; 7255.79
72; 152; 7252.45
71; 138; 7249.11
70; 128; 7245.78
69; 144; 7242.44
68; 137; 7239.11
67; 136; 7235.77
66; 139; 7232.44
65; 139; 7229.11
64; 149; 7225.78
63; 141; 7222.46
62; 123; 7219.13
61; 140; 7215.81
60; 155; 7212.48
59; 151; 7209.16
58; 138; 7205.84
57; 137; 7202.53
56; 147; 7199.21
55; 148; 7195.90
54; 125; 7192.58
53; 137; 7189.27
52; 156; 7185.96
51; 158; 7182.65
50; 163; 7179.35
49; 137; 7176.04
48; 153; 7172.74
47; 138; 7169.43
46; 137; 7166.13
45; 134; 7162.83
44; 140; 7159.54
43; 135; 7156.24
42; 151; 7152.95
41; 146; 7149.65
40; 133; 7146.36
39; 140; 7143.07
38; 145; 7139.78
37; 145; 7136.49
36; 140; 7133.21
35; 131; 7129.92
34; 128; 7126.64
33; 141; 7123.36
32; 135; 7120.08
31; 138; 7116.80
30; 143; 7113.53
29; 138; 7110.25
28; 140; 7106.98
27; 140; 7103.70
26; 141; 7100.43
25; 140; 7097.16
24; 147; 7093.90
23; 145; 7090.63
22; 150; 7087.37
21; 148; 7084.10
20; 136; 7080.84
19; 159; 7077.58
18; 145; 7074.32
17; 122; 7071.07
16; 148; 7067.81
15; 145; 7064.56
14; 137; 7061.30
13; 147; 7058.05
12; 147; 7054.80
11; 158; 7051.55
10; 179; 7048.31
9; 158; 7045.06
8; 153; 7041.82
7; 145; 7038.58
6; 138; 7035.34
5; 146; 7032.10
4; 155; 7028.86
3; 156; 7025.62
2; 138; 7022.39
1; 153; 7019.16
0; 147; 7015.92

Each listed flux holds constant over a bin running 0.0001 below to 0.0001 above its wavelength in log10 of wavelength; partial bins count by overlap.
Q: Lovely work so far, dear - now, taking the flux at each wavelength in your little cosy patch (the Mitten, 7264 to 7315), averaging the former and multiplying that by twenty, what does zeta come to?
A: 2887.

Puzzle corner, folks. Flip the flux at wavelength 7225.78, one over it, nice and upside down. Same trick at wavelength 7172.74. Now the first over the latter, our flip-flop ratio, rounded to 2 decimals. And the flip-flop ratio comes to 1.03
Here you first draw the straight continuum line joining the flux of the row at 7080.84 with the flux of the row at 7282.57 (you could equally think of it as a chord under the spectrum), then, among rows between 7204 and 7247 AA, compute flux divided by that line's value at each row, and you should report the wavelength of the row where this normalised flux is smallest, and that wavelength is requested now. 7219.13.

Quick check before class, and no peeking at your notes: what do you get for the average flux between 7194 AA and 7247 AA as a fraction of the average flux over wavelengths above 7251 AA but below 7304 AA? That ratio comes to 0.98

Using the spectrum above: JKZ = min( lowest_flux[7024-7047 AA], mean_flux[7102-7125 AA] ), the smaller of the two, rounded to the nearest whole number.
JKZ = 138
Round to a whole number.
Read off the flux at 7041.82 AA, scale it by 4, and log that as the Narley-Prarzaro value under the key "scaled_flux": 612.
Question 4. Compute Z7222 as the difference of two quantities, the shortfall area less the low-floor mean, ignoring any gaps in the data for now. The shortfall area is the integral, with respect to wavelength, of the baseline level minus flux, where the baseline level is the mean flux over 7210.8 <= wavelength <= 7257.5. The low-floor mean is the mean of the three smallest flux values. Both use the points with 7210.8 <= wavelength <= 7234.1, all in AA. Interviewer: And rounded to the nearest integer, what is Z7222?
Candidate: -144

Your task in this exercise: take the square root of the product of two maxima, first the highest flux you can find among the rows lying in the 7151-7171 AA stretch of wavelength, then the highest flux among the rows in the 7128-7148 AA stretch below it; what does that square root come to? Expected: 148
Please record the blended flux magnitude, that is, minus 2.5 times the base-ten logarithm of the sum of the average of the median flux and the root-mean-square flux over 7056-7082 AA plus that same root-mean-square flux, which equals -6.14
